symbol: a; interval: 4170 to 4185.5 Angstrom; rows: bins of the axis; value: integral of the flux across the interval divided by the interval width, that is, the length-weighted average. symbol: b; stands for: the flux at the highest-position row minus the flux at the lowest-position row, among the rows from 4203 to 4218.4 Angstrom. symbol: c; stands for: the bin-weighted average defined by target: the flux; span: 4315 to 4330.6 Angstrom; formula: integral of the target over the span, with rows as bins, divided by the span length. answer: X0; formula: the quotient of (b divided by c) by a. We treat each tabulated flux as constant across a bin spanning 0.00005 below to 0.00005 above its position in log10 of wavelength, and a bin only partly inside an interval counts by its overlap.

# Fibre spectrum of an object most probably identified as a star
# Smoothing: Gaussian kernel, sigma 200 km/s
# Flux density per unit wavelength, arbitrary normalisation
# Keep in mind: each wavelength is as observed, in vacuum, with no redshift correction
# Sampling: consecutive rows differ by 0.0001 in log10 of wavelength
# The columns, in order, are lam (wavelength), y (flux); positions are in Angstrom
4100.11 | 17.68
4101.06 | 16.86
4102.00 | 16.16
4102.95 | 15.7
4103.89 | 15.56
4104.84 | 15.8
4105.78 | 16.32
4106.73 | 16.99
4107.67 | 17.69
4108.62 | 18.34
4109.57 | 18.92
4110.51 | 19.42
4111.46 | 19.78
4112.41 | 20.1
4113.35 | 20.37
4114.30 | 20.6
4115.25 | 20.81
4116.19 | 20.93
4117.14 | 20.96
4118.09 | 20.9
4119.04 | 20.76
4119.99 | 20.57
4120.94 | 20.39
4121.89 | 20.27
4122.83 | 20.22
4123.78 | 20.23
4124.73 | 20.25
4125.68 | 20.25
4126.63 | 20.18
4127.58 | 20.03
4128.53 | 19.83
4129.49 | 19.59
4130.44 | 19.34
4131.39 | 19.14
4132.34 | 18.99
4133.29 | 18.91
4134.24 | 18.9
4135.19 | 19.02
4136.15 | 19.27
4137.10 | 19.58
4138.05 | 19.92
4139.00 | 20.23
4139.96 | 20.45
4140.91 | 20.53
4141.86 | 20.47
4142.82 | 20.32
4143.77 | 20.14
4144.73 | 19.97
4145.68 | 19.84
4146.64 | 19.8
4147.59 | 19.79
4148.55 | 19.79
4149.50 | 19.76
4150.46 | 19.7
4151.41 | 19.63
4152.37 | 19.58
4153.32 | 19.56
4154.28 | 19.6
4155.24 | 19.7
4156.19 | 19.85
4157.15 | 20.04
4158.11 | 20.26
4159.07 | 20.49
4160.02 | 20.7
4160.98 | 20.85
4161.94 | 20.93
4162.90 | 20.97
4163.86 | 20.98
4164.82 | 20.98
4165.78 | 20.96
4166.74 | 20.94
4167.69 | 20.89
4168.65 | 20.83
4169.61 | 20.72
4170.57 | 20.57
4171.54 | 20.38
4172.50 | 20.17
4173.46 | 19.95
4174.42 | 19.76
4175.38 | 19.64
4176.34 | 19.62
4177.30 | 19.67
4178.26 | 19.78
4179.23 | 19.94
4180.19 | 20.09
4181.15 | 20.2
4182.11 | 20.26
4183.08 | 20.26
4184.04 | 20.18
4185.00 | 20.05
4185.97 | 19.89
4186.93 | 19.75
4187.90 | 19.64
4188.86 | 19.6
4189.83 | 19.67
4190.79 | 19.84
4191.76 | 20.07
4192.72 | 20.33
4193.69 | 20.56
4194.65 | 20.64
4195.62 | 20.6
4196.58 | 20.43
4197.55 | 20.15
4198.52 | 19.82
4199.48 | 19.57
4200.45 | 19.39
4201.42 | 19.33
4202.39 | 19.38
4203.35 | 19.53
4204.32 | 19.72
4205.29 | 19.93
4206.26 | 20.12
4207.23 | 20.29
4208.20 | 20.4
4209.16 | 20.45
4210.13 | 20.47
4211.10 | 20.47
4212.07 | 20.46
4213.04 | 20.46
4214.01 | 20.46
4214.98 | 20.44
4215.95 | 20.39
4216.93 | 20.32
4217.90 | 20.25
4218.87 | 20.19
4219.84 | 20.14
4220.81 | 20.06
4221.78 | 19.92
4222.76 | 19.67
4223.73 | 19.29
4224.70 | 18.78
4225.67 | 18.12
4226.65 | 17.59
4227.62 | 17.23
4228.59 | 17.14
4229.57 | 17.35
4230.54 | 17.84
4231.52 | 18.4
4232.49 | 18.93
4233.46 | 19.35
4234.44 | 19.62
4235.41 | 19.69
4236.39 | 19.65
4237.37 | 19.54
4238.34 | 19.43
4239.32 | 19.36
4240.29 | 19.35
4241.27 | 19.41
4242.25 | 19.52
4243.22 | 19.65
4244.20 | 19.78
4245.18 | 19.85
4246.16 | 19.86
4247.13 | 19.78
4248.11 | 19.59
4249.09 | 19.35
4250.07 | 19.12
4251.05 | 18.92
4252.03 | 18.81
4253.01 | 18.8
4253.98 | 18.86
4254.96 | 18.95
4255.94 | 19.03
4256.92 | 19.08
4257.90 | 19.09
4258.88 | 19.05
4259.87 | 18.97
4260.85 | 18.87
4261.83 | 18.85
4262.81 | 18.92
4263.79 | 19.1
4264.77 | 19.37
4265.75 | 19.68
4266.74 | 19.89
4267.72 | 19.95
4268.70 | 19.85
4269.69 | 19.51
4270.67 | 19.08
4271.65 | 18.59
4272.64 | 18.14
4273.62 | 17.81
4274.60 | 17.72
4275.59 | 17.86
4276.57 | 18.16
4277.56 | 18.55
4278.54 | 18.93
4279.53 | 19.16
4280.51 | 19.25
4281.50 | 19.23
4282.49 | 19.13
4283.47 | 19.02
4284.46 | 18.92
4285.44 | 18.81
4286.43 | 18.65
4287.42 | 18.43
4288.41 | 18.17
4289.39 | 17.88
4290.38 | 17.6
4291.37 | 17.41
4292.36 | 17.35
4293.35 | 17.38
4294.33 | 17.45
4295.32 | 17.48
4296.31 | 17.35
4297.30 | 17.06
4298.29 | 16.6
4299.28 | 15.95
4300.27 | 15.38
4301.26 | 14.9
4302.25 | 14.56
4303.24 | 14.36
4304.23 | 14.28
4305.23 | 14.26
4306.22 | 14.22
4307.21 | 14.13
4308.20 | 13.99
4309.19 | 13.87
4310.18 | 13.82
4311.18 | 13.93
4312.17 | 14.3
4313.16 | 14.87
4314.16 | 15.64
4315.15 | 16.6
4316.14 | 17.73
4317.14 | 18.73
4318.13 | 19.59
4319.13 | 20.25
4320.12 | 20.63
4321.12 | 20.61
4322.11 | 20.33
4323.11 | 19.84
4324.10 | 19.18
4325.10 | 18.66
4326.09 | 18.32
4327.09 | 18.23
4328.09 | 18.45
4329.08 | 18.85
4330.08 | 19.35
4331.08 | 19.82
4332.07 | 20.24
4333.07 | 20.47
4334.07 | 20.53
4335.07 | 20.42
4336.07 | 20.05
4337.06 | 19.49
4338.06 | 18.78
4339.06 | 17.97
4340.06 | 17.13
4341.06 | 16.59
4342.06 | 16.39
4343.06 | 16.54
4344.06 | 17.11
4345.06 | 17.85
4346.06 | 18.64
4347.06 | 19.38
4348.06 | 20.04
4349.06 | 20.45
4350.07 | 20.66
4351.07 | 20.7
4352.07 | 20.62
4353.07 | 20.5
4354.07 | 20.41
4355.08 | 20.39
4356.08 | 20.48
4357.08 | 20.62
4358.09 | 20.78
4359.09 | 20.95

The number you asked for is 0.002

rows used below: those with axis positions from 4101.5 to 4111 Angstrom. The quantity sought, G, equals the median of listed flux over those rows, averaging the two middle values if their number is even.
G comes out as 16.7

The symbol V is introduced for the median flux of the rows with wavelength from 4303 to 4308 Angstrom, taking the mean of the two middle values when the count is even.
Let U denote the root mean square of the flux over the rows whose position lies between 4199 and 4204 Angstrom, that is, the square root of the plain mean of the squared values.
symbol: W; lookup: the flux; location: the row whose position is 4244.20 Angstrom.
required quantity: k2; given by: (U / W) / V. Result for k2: 0.069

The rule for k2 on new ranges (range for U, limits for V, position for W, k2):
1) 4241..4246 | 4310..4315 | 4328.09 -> 0.074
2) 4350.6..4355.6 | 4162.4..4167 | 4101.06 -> 0.058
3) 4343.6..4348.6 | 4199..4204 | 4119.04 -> 0.046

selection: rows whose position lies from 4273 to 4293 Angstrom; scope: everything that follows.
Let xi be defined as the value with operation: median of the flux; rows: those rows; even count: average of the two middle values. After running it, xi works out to 18.5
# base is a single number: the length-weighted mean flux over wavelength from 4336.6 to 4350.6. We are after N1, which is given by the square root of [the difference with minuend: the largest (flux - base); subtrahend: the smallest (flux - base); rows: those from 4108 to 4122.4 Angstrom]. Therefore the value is 1.6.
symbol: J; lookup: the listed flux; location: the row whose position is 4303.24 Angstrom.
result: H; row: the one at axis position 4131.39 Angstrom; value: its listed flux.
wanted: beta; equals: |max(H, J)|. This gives 19.1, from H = 19.14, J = 14.36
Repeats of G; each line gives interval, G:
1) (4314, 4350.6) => 19.2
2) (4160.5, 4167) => 21.0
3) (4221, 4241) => 19.3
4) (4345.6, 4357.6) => 20.5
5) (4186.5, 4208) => 19.8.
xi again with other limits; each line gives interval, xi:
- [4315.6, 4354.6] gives 19.5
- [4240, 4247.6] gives 19.7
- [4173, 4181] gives 19.8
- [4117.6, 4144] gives 20.2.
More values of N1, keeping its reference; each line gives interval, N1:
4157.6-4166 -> 0.8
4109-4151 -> 1.4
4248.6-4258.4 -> 0.7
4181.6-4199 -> 1.0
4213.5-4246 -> 1.8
